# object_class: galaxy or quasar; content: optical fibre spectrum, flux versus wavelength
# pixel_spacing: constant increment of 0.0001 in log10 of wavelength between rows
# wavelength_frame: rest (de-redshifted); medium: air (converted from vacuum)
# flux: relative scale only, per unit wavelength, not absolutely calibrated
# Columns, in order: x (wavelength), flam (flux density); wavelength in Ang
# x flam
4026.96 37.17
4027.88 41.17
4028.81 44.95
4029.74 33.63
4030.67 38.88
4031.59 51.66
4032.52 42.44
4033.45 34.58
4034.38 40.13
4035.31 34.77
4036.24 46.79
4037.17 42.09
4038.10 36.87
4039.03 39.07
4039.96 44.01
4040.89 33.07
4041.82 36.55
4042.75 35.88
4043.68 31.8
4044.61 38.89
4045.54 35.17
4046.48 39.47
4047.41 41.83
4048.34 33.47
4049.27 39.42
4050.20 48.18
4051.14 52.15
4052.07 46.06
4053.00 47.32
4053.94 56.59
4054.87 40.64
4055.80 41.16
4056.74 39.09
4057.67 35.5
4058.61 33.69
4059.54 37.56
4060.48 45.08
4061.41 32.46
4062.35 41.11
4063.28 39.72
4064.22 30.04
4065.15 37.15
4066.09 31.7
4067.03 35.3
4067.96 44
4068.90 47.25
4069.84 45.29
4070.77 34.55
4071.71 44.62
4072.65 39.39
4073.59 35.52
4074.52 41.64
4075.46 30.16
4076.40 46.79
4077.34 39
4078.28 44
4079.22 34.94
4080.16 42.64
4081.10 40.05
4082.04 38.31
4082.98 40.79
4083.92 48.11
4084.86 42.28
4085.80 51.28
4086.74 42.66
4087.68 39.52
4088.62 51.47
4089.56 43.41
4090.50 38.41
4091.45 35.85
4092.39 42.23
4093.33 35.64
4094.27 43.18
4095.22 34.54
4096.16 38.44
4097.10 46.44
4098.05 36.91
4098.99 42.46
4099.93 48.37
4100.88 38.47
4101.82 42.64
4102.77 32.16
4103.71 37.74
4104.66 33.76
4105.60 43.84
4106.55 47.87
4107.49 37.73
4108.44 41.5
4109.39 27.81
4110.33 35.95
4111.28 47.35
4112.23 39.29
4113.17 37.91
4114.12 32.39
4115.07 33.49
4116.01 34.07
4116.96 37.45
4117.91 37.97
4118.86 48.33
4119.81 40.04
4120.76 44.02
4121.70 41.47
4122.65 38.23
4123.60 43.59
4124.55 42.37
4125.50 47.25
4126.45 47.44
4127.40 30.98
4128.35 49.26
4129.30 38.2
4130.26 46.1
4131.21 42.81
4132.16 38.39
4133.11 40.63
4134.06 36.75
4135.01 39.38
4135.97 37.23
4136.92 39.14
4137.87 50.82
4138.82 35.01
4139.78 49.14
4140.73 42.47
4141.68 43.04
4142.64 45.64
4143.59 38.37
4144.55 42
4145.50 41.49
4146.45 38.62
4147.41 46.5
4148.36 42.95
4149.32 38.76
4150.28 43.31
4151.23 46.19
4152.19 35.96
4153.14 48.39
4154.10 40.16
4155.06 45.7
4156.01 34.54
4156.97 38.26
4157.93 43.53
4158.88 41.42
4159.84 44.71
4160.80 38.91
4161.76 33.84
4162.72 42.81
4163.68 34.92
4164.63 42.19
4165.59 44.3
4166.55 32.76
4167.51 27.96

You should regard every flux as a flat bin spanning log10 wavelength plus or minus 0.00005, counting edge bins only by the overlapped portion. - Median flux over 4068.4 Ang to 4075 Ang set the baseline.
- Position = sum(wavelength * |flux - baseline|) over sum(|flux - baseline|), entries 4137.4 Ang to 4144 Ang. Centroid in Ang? 4139.9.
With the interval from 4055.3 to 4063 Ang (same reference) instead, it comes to 4059.4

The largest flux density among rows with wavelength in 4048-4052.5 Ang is 52.15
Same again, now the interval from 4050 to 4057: 56.59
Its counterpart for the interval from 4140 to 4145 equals 45.64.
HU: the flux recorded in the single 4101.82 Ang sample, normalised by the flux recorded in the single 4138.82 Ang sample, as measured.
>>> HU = 1.22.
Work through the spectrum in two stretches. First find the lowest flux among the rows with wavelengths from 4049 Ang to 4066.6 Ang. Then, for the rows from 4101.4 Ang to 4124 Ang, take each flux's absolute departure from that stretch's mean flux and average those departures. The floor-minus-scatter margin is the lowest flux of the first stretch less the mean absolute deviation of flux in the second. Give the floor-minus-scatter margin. 25.8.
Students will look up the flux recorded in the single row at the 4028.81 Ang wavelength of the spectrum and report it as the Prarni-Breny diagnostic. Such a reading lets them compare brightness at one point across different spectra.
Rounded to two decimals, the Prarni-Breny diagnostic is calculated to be 44.95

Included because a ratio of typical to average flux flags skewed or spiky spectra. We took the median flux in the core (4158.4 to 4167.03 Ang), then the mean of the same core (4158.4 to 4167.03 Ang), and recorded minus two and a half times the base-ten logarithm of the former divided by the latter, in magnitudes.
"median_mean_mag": -0.050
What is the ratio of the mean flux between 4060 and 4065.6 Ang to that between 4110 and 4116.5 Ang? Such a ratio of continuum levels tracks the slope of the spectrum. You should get 1.01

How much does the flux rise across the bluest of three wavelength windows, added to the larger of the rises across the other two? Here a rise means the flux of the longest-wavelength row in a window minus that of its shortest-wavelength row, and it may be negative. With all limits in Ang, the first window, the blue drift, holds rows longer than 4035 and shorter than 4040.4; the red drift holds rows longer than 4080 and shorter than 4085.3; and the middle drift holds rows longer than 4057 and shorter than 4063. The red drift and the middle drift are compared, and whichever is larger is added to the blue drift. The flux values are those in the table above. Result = 15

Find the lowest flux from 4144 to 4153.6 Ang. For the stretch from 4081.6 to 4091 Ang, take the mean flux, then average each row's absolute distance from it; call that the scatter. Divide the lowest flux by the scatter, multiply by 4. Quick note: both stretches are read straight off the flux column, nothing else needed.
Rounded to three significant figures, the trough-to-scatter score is 36.0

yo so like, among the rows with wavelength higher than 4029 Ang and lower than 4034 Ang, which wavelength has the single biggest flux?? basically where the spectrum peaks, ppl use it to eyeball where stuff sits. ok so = 4031.59 Ang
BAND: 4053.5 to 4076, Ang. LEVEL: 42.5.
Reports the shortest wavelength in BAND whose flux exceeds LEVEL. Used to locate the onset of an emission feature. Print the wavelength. 4053.94 Ang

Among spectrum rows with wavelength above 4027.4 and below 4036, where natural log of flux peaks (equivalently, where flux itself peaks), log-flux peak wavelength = 4031.59 Ang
